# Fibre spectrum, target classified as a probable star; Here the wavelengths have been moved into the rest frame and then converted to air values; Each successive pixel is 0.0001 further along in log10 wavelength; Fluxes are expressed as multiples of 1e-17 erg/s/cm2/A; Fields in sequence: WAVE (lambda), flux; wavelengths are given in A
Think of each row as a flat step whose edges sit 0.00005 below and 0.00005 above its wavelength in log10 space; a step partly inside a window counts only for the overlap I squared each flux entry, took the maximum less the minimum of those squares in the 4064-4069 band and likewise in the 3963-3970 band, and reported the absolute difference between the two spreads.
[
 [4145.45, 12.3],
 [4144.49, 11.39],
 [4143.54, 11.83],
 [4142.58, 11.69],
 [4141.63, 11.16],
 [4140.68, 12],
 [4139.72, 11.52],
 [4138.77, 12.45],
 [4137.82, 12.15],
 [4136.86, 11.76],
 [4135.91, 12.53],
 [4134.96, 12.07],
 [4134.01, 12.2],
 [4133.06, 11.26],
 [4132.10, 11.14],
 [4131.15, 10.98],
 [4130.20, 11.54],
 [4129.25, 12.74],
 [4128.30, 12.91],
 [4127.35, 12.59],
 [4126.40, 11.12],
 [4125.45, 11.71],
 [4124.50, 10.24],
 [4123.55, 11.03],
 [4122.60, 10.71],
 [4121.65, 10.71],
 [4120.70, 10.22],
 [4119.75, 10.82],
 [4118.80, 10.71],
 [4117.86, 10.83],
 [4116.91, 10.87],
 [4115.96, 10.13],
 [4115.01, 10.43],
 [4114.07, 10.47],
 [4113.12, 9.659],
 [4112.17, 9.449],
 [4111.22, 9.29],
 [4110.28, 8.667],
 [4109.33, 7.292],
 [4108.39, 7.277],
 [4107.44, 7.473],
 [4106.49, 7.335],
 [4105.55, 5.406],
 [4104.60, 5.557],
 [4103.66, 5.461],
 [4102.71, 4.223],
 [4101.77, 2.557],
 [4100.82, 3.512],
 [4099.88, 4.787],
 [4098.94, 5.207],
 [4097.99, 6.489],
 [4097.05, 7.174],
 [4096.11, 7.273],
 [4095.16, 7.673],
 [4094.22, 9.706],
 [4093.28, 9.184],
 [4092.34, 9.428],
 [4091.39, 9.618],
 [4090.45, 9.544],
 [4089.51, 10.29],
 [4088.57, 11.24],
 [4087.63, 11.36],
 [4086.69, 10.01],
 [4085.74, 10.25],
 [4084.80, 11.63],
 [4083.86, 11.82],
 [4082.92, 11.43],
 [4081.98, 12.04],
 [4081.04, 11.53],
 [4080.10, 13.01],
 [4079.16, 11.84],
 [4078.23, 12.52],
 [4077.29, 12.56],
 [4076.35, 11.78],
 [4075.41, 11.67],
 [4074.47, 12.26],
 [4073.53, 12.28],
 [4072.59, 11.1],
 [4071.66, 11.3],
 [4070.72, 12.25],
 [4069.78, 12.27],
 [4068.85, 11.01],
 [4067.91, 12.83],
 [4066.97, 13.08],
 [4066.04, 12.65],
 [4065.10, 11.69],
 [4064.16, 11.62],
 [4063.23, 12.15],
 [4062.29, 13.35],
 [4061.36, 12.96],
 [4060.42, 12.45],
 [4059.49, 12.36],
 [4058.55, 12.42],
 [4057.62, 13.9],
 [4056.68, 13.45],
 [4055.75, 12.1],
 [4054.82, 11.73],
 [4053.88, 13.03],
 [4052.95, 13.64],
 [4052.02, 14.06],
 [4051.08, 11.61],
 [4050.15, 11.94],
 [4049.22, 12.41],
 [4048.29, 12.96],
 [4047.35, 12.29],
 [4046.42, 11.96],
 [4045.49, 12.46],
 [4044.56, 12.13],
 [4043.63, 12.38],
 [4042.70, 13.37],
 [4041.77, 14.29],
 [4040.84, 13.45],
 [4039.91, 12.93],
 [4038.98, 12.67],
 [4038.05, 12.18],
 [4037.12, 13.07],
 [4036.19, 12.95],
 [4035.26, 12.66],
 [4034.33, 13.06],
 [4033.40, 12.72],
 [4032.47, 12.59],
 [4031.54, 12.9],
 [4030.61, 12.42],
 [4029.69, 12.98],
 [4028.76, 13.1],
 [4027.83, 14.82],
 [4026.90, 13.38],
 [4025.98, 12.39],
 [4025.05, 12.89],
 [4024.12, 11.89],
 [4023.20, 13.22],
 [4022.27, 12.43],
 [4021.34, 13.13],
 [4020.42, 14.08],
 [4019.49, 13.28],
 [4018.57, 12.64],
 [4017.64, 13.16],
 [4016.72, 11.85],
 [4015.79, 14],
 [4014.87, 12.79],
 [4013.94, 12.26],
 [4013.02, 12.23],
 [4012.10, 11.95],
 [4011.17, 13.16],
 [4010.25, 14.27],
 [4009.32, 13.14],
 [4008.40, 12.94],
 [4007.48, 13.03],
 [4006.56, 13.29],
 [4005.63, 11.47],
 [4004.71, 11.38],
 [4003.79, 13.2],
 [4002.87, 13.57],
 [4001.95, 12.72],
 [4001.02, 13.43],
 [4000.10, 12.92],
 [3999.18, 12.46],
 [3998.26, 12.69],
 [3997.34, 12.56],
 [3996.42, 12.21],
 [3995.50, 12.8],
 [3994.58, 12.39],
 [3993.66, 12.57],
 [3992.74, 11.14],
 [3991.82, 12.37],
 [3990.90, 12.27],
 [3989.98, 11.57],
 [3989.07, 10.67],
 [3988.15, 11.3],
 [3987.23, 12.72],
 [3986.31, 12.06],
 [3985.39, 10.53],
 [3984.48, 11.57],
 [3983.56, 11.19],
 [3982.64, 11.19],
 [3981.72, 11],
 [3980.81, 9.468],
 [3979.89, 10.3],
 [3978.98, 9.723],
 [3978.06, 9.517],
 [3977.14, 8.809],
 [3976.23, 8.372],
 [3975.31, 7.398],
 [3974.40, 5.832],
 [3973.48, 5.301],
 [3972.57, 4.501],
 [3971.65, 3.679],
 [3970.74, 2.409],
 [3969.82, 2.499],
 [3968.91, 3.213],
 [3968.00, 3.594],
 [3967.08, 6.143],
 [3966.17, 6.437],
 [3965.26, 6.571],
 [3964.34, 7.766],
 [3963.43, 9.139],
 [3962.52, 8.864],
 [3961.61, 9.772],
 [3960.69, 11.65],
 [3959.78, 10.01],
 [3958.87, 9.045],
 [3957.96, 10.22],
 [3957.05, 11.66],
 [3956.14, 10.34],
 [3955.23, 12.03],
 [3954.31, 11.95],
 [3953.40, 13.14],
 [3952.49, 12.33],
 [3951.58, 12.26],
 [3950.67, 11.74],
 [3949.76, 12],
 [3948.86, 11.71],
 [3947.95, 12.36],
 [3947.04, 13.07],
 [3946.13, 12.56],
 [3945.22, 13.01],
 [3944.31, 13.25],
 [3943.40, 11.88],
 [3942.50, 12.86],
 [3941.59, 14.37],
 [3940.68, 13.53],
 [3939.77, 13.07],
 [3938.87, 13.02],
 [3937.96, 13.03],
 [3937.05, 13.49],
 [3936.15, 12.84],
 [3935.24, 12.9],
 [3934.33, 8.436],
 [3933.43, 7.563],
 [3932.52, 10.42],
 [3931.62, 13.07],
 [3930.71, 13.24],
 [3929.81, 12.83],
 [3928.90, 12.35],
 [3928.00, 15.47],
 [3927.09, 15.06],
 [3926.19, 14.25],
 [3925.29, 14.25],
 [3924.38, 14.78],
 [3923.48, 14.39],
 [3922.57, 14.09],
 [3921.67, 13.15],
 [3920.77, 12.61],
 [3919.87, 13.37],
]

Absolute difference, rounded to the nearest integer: 27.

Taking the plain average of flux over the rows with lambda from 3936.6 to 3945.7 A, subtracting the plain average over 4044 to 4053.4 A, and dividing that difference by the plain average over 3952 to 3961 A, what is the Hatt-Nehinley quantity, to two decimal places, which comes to 0.05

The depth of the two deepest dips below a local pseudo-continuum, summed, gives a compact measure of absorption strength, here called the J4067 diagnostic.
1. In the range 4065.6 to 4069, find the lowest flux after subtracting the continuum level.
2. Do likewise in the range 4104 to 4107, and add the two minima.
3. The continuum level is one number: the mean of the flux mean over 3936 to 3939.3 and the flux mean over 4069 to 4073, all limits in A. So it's -8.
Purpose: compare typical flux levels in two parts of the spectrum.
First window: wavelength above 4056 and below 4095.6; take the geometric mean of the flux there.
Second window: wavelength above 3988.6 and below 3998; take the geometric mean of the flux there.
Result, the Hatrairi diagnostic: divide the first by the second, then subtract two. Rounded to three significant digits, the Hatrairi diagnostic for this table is -1.04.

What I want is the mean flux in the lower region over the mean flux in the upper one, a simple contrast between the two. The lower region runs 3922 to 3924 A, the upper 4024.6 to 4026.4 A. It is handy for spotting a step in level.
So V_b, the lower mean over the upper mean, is 1.1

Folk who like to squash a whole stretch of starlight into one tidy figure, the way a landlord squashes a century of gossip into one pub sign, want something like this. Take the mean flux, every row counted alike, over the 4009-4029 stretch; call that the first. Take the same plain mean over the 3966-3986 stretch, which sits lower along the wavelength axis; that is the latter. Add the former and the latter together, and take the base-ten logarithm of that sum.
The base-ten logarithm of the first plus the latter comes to 1.31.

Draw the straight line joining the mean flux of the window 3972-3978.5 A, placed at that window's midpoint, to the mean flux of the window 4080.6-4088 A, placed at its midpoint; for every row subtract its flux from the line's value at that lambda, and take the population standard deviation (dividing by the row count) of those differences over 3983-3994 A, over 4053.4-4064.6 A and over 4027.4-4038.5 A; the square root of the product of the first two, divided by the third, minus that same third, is 0.29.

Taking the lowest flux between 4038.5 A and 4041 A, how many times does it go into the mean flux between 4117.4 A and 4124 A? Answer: 0.85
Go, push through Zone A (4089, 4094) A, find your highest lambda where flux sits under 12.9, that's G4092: 4093.28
